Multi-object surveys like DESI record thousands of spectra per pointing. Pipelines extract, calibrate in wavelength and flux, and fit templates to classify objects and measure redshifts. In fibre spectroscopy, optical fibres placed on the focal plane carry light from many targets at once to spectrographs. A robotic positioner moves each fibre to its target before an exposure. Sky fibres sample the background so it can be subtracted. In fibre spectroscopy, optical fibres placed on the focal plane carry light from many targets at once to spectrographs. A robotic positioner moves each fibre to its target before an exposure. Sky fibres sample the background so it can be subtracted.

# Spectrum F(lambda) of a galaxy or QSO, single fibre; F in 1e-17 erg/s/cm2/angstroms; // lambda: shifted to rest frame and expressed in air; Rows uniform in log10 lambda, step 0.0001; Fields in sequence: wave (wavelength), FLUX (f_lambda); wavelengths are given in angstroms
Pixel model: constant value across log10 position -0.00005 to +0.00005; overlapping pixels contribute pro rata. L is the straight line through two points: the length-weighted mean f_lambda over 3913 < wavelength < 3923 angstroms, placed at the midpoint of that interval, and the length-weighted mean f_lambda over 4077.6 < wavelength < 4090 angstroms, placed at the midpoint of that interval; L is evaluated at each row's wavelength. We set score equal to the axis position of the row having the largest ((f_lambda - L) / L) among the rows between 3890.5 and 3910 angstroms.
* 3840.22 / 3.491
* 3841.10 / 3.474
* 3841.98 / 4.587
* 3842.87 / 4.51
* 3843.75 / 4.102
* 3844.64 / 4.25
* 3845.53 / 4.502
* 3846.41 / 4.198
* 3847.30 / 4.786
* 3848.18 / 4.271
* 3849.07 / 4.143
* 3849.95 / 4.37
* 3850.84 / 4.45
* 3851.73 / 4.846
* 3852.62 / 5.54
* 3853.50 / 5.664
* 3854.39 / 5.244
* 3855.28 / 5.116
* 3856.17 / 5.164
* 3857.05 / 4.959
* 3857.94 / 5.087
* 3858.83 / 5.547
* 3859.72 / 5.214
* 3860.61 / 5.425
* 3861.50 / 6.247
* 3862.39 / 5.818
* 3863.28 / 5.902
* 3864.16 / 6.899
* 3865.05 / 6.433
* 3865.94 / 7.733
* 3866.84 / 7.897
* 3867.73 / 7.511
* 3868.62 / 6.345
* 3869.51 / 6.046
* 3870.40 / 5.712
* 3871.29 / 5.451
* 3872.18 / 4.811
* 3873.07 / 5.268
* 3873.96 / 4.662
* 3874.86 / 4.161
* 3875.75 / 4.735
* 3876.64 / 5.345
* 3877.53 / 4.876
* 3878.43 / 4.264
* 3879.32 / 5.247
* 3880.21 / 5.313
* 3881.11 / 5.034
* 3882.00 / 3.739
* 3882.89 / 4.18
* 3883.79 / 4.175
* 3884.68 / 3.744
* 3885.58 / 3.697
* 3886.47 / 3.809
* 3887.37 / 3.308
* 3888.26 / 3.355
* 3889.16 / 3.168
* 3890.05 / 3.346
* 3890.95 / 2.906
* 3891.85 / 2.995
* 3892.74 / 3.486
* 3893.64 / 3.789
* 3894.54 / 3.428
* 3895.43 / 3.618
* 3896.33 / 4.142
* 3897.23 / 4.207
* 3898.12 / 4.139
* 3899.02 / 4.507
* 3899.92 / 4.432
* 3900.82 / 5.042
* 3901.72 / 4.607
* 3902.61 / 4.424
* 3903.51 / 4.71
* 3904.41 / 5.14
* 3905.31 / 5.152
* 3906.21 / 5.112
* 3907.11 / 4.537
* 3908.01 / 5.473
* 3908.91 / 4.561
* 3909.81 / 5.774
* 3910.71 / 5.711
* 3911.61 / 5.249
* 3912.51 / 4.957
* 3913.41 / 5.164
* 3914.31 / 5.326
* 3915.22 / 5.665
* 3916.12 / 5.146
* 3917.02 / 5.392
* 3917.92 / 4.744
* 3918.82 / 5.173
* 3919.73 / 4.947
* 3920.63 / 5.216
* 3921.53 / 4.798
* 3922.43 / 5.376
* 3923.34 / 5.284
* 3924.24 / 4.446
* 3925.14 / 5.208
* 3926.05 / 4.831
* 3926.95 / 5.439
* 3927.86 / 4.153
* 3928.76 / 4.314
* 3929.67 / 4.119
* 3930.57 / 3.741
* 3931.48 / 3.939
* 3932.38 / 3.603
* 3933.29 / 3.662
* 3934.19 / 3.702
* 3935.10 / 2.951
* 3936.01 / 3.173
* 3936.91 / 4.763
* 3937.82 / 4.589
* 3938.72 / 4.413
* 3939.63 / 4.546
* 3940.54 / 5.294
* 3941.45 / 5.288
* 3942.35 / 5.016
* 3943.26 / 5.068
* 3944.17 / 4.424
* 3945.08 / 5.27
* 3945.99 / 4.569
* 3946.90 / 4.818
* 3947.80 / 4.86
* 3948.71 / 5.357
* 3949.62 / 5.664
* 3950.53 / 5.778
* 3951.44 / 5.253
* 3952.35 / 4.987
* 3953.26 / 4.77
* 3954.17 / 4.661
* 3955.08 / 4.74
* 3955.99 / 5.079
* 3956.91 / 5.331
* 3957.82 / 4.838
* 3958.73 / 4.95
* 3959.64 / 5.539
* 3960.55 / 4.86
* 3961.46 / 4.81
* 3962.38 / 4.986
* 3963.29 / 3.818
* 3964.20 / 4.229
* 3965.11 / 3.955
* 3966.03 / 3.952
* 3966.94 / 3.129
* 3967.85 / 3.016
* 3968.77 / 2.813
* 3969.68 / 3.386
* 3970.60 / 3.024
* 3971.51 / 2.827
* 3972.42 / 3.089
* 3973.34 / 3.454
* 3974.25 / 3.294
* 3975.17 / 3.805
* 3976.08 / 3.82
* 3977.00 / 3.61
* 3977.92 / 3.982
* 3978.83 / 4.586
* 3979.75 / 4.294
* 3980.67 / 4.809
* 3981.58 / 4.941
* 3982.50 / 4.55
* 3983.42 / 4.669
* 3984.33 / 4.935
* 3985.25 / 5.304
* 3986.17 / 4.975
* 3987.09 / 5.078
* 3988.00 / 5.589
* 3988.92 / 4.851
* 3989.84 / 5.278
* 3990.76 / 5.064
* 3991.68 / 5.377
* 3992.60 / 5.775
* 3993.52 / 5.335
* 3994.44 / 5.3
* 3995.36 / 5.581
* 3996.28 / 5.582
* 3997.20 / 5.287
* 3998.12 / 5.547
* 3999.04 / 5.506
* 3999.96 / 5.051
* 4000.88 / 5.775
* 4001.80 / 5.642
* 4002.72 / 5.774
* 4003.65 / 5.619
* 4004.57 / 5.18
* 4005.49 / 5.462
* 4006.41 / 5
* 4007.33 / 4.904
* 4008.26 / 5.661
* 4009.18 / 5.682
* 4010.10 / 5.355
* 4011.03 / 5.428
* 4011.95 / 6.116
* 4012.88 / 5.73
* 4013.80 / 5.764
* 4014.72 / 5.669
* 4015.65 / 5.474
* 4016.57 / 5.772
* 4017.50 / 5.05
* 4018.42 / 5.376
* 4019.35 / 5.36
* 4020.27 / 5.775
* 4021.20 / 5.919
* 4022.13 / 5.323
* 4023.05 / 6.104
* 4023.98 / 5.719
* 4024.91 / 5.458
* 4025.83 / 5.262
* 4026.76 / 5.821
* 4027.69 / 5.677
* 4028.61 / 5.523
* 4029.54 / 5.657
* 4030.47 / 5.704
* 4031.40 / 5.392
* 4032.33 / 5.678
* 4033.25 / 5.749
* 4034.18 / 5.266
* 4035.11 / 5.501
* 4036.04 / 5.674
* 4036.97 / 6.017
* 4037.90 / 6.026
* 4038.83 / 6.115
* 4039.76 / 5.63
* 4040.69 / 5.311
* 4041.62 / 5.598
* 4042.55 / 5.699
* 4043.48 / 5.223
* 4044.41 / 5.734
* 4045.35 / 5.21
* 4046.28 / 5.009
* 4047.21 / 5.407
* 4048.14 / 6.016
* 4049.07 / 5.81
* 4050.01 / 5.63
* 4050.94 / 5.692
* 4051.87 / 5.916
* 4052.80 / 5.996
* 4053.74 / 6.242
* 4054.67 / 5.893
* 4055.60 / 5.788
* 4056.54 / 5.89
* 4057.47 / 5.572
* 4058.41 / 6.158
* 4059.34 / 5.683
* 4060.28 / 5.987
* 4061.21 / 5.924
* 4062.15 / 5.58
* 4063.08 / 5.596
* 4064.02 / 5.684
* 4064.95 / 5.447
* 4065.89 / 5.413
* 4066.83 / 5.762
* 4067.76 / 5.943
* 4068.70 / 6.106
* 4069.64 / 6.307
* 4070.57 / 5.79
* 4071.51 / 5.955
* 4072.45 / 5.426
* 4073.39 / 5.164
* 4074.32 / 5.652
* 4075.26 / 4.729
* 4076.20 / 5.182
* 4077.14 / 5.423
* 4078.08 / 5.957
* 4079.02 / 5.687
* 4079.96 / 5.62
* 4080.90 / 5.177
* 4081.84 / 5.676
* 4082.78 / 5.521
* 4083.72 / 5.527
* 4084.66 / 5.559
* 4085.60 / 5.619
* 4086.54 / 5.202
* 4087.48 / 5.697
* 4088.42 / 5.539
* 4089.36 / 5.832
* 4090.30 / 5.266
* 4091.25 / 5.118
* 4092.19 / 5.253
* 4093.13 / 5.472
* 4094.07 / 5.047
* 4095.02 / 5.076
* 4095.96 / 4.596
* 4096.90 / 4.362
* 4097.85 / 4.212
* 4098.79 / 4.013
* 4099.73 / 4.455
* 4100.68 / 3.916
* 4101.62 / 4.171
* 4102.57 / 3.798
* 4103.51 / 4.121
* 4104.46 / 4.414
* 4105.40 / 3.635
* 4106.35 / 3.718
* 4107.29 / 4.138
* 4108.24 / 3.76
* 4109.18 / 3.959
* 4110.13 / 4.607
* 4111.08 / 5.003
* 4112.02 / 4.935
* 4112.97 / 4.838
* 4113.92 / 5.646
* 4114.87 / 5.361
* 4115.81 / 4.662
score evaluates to 3909.81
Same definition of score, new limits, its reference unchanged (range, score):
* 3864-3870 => 3866.84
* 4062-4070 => 4069.64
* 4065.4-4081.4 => 4069.64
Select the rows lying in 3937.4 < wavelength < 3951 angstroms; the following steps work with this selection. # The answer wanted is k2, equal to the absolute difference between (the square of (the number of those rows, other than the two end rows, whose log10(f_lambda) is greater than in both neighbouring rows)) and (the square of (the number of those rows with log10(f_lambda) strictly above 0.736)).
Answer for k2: 5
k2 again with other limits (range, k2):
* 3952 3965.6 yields 15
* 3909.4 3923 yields 7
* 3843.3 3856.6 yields 5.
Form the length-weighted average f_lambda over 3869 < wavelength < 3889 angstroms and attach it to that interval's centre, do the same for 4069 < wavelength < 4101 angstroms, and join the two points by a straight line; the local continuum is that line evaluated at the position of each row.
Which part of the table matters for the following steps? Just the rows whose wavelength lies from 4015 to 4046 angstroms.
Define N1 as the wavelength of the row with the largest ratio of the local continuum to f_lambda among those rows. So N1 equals 4017.50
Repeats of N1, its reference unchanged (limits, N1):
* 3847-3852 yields 3849.07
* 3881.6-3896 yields 3890.95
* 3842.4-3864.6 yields 3843.75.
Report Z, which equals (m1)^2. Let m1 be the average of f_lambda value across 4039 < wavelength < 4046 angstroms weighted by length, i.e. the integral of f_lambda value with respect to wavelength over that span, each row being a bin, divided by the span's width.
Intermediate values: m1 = 5.50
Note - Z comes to 30.2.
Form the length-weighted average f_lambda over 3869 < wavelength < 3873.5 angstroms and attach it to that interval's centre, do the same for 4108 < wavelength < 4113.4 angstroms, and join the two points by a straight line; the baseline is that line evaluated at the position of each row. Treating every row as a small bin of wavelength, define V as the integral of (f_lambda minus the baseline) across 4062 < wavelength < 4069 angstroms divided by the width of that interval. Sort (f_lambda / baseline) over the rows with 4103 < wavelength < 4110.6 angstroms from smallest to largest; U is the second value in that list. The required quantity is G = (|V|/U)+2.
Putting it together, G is 3.18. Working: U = 0.81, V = 0.96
